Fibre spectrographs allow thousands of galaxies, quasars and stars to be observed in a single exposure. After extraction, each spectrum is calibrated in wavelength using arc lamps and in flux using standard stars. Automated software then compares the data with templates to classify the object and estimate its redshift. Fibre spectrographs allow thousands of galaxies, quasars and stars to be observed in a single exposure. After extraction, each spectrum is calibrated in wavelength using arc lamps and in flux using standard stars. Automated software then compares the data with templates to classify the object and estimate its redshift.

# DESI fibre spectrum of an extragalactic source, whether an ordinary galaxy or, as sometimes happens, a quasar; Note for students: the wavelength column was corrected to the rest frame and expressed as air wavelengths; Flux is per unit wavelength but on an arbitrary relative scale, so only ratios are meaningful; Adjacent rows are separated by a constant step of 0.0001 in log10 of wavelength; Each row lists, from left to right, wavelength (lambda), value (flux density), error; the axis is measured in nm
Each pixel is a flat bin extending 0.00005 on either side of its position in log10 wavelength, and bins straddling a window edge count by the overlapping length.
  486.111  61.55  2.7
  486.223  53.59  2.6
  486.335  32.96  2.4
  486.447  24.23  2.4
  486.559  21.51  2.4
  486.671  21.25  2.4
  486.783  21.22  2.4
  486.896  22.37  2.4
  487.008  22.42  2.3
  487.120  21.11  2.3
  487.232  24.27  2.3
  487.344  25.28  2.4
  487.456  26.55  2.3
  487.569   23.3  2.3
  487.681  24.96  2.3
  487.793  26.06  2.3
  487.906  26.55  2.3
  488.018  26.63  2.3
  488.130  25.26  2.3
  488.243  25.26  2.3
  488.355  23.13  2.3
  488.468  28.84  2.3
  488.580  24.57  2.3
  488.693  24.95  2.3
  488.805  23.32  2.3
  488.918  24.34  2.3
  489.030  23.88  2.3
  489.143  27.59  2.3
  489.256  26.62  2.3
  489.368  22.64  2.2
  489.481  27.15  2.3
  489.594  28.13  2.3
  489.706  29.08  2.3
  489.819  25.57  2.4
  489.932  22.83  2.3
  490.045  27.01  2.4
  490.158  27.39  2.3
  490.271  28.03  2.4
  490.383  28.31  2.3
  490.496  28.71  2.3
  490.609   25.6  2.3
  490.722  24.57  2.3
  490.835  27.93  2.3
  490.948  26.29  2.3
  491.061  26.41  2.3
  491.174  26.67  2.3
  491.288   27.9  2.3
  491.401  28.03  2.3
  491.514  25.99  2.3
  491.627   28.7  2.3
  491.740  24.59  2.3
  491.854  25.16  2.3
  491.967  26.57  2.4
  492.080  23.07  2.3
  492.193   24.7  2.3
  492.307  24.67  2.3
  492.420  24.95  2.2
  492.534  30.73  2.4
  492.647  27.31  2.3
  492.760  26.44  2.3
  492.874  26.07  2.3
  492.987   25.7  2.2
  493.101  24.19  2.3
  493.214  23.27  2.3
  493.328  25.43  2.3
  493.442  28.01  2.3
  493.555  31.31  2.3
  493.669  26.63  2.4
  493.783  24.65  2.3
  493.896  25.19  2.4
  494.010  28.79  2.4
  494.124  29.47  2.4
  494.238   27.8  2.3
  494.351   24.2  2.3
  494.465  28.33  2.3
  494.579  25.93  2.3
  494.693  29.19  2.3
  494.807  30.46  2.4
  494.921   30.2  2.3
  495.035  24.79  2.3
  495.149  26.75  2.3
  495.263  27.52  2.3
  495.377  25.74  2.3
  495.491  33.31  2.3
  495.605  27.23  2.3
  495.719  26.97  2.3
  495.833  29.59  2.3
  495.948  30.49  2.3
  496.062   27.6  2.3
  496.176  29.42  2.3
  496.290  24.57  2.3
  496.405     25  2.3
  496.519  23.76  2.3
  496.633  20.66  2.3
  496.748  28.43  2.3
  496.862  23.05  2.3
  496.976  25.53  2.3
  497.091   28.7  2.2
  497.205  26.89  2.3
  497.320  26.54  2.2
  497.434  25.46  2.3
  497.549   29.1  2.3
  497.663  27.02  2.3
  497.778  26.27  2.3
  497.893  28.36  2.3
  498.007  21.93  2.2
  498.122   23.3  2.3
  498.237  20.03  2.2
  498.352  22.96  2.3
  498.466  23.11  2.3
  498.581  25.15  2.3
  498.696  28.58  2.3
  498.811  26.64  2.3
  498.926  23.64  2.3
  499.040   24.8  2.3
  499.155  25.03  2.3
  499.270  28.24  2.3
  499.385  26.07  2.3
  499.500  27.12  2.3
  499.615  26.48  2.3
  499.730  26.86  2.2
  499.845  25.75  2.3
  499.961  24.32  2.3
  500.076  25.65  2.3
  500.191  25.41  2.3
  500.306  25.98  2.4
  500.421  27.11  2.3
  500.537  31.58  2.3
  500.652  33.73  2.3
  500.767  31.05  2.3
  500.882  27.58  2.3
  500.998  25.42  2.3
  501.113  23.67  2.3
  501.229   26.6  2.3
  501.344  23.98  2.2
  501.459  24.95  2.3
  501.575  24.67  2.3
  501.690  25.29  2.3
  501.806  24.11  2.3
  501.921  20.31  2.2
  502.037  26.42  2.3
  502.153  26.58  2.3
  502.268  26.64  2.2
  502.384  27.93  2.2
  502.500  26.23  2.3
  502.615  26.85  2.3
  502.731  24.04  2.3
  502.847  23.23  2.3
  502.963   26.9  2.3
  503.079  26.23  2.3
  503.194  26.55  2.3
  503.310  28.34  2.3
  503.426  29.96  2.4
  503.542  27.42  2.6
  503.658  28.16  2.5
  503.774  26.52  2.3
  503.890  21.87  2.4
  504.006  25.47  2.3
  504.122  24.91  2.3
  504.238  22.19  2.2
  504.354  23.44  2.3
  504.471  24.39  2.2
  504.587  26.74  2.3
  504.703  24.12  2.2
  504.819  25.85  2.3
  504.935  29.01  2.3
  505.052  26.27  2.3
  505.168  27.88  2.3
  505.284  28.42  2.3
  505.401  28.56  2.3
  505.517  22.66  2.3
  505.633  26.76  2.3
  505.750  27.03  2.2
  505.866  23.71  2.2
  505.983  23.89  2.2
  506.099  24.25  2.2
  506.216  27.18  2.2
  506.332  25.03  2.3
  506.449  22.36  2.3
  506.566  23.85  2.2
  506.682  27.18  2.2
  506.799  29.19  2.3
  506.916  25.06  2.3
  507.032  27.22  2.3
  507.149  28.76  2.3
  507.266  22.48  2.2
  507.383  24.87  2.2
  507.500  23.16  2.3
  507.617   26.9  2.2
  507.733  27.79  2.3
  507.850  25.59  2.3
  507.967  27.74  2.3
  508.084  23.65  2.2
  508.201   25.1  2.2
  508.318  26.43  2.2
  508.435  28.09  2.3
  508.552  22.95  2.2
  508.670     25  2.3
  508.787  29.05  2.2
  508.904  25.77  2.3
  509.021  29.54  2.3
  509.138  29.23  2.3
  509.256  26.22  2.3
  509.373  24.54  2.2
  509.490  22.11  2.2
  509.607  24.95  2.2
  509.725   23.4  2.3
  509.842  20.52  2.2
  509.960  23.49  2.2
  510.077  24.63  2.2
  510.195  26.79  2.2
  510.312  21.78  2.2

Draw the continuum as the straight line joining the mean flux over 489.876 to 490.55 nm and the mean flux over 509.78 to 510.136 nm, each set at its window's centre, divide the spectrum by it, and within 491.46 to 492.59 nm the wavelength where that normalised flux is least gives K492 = 492.080 nm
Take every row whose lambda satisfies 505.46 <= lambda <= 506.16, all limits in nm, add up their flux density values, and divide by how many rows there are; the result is 24.7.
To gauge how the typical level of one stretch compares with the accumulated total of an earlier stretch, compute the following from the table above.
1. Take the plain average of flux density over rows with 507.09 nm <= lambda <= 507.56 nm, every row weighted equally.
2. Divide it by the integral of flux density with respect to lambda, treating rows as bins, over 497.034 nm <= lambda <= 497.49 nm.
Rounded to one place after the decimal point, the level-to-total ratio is 2.0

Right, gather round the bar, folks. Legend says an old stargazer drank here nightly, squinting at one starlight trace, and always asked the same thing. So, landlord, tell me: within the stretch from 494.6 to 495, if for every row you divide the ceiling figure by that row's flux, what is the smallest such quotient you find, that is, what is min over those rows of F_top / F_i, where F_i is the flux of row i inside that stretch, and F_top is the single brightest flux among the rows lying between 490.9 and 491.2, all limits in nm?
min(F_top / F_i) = 0.876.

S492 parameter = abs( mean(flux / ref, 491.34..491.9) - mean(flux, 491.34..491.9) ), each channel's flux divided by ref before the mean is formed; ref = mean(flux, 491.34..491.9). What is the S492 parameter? 25.5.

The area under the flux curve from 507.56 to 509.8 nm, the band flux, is 58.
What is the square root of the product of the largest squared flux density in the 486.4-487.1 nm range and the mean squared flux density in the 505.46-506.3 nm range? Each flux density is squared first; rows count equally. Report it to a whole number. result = 609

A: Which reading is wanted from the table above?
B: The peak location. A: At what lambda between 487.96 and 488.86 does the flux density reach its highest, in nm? 488.468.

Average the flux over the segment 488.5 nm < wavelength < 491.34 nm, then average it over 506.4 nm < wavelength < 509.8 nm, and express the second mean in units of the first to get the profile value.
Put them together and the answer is 0.98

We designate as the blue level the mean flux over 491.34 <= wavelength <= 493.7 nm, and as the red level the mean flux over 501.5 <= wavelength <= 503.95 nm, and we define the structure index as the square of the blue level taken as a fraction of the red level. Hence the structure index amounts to 1.03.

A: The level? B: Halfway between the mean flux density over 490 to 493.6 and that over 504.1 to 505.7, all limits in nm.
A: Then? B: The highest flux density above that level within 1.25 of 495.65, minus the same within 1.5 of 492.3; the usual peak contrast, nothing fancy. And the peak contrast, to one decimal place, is 2.0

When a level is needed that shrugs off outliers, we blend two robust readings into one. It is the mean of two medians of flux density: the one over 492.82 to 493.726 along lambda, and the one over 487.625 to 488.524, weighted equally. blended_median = 25.8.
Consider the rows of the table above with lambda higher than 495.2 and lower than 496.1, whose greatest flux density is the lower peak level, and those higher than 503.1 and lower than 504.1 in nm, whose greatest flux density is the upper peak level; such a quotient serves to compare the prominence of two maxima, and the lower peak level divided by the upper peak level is 1.11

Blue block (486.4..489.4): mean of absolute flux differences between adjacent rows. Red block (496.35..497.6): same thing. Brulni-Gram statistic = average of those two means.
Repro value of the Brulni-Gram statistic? 2.3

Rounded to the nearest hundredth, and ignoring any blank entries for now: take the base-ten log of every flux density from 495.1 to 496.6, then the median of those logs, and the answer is 1.44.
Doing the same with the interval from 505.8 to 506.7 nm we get 1.38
